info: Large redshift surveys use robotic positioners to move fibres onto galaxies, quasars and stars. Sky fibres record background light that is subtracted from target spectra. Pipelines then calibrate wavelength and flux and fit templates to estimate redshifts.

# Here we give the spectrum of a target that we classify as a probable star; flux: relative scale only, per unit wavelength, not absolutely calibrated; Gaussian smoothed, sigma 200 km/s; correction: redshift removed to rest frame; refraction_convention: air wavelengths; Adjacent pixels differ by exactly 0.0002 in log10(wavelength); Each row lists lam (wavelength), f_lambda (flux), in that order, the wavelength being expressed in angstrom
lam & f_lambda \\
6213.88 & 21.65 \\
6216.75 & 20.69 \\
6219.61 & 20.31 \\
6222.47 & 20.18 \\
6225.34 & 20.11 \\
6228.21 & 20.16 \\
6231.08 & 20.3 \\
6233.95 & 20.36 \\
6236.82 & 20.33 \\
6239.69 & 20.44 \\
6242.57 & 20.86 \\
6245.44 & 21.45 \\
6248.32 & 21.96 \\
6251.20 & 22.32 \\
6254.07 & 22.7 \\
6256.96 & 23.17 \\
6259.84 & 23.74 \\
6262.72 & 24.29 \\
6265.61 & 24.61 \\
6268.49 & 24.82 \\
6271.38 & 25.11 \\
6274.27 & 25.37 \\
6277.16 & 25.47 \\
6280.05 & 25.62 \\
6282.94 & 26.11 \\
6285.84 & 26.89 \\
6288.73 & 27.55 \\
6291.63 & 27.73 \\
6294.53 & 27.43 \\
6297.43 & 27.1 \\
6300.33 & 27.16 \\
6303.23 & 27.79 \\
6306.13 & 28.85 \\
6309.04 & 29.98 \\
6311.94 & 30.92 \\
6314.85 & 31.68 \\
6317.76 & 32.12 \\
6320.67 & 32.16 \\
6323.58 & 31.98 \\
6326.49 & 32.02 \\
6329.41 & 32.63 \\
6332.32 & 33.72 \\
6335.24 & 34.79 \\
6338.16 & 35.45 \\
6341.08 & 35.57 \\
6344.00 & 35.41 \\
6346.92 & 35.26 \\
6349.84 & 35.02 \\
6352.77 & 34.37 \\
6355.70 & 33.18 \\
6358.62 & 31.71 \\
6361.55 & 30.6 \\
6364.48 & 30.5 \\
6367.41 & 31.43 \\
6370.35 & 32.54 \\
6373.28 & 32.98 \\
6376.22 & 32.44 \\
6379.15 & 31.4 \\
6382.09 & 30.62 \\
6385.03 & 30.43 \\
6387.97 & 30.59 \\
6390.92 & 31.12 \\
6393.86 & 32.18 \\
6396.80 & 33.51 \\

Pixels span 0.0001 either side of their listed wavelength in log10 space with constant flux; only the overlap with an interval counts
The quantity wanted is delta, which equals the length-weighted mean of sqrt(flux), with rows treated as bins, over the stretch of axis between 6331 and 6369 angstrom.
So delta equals 5.8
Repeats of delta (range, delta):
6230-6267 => 4.7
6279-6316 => 5.3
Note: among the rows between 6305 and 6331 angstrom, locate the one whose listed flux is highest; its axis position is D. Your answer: 6329.41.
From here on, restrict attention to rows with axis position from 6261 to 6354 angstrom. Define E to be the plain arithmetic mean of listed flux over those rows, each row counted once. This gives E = 30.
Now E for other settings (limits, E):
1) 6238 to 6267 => 23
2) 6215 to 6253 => 21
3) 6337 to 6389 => 33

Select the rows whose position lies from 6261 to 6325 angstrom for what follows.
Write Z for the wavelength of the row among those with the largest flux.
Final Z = 6320.67 angstrom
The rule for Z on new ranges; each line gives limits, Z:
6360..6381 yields 6373.28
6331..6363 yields 6341.08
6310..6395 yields 6341.08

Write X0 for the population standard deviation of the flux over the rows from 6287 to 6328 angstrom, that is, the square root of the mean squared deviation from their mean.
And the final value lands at 2.05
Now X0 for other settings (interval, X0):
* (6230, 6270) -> 1.62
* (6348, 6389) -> 1.44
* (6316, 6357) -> 1.39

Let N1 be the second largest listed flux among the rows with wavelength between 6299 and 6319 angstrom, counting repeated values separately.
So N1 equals 31.68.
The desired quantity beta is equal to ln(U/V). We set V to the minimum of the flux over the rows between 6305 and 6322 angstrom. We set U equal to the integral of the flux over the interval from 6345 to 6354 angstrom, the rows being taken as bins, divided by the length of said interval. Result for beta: 0.19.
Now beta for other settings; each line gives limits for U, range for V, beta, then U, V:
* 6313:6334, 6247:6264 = 0.39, 32.3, 21.96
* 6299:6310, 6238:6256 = 0.33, 28.4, 20.44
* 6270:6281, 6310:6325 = -0.20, 25.4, 30.92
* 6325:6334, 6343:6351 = -0.06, 32.8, 35.02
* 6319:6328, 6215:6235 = 0.47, 32.1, 20.11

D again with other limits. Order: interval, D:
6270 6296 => 6291.63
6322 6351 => 6341.08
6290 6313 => 6311.94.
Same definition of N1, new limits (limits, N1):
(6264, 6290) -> 26.89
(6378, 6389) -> 30.62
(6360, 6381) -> 32.54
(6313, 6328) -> 32.12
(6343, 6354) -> 35.26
